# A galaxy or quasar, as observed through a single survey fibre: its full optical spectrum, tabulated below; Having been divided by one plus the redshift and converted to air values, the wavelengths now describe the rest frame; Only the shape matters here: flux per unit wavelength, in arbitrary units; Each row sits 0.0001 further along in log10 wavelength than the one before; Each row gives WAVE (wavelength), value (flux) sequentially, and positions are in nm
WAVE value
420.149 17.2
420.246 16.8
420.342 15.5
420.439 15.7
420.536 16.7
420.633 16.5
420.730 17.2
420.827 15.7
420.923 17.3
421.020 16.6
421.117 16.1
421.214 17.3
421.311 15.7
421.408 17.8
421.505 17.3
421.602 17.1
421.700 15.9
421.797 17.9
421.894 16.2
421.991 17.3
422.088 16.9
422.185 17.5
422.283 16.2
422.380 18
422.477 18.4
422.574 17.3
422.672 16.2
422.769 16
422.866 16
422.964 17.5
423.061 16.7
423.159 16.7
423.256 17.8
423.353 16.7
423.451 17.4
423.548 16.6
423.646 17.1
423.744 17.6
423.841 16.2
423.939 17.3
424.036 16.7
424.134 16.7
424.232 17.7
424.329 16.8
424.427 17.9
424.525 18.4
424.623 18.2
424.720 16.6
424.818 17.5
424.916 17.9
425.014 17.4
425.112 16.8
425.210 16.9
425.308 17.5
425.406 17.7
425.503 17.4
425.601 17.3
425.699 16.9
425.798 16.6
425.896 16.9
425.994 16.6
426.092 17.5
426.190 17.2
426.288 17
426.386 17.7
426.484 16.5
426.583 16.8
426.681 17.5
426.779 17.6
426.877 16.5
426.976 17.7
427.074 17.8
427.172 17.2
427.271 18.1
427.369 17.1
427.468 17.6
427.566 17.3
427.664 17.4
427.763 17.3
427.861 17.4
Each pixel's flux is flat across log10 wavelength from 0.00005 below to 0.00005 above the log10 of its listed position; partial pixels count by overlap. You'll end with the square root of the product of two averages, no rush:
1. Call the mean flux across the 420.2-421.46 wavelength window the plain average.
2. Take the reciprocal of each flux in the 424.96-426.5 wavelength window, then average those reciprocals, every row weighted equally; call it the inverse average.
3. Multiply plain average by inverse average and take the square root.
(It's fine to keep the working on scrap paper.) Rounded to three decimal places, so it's 0.983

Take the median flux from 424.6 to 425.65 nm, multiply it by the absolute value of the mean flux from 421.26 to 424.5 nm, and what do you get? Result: 296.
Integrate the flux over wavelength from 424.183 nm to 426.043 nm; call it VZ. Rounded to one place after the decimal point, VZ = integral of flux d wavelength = 32.2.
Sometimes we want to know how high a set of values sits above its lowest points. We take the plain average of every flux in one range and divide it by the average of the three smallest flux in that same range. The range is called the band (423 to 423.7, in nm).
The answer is 1.02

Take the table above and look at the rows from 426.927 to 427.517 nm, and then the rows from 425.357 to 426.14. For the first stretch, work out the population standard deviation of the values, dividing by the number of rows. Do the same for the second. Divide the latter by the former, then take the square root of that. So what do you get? 1.07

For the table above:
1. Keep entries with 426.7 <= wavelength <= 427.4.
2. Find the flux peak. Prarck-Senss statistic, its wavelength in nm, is 427.271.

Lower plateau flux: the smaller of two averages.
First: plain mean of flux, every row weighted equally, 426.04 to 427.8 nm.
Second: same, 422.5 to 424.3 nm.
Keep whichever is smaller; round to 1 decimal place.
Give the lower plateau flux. 16.9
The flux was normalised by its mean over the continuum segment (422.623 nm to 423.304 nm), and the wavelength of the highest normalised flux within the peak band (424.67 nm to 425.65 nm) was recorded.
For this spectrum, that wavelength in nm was 424.916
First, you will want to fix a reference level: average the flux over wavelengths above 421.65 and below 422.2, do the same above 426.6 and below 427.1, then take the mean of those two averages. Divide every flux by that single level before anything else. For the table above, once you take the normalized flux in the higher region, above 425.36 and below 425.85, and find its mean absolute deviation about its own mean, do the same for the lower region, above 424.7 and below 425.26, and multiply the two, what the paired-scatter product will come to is 0.0005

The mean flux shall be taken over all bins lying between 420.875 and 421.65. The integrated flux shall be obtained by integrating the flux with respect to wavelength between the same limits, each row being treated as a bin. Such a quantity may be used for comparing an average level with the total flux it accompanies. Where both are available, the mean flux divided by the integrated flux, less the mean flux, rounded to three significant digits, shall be -15.6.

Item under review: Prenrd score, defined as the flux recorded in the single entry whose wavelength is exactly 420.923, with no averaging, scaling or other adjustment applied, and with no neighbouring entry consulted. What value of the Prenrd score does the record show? 17.3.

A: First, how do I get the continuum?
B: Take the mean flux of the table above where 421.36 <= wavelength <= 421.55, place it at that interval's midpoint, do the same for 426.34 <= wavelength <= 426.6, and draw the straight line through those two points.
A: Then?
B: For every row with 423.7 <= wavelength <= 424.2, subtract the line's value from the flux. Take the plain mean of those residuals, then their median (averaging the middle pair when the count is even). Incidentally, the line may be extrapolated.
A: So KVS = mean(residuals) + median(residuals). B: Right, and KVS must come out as -0.9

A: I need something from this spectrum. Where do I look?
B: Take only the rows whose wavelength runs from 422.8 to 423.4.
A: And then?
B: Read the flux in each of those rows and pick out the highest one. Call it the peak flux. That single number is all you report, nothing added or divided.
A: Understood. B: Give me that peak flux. 17.8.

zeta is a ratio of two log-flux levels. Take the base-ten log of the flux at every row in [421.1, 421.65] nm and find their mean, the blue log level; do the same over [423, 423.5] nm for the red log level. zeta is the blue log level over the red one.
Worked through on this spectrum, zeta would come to 0.996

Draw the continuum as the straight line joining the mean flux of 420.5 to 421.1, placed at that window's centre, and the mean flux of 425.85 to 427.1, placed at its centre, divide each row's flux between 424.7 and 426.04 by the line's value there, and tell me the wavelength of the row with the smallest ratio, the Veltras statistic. 425.994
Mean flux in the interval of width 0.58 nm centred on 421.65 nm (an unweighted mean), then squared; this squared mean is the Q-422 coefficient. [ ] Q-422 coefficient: 290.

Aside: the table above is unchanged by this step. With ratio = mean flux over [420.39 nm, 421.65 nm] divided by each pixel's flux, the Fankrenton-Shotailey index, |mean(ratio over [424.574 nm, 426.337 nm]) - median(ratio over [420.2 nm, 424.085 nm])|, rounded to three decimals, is 0.026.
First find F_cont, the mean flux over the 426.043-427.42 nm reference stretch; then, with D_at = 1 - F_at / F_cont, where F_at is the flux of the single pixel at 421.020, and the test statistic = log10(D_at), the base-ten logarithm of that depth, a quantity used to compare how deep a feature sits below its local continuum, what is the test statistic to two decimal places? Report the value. -1.39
